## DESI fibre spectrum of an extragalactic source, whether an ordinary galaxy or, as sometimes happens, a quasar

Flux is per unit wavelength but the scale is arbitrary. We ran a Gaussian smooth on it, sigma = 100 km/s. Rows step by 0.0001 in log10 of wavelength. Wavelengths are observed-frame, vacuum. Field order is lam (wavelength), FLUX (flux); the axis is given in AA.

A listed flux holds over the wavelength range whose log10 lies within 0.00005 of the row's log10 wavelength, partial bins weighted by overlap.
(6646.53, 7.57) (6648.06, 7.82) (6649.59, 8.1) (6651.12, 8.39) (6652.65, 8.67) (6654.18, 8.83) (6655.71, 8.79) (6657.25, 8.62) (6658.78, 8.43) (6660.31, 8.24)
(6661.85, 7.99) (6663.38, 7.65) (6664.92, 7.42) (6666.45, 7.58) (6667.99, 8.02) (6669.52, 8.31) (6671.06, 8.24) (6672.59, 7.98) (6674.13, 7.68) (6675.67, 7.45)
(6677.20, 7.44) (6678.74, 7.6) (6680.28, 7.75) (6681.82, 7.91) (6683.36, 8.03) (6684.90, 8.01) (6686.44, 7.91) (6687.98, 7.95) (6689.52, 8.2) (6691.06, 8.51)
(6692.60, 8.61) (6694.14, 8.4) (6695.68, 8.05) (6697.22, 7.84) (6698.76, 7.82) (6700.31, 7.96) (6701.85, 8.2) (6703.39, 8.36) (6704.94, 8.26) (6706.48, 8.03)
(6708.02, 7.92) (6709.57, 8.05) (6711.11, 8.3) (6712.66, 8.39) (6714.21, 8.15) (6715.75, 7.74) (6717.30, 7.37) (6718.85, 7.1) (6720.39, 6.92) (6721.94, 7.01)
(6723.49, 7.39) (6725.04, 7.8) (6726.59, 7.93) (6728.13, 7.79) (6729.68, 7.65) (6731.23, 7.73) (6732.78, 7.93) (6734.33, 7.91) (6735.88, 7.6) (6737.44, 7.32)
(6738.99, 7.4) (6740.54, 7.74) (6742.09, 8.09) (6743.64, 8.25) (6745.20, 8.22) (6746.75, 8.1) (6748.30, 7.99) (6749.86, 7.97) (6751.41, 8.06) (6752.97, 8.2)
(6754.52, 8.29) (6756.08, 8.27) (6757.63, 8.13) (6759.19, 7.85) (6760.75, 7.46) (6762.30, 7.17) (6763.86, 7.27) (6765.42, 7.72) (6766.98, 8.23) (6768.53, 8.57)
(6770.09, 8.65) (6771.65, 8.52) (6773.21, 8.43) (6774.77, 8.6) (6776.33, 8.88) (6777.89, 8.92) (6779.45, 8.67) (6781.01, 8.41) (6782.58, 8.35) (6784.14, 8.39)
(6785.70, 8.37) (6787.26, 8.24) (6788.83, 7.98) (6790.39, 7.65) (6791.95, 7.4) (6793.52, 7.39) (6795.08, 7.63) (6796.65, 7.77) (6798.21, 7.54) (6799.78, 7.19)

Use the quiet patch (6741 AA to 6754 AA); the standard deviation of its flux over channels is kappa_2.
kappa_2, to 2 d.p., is 0.10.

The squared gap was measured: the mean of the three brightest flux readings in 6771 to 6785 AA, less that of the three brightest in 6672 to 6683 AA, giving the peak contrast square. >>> 0.9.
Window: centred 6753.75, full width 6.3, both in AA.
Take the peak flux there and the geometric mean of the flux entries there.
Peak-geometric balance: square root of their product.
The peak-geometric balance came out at 8.2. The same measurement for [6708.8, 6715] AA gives 8.3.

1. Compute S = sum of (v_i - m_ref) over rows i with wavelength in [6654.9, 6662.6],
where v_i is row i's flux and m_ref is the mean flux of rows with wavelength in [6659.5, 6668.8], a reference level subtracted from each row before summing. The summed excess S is 3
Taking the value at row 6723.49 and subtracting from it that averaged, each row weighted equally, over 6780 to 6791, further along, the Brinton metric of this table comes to -0.8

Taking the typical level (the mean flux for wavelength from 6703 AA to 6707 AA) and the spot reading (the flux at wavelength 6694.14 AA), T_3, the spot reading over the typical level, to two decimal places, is 1.02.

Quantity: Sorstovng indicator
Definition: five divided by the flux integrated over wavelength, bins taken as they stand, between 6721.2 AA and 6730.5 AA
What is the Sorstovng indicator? 0.071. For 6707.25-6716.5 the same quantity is 0.067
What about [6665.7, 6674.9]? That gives 0.068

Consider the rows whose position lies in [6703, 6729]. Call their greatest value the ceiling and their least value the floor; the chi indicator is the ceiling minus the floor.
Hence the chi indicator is 1.5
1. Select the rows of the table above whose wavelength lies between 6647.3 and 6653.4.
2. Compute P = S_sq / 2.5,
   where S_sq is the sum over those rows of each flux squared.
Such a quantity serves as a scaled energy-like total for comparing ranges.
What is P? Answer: 109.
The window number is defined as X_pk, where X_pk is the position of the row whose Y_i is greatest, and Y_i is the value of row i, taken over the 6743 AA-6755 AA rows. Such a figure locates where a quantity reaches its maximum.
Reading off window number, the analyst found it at 6754.52 AA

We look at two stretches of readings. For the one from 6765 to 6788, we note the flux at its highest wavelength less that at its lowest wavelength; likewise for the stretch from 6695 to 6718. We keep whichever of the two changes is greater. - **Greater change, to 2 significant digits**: 0.52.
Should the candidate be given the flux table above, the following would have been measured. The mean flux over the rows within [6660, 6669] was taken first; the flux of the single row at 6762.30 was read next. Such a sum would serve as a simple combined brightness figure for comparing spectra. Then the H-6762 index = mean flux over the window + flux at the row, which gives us 15.0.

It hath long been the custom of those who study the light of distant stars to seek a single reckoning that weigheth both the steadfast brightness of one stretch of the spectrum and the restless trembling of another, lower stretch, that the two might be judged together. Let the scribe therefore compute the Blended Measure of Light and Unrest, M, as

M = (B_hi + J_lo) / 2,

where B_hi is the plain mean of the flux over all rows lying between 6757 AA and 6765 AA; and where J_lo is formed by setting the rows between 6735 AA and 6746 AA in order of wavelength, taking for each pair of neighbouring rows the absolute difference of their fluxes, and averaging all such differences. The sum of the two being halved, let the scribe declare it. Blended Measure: 3.89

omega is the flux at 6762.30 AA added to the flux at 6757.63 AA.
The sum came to 15.3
